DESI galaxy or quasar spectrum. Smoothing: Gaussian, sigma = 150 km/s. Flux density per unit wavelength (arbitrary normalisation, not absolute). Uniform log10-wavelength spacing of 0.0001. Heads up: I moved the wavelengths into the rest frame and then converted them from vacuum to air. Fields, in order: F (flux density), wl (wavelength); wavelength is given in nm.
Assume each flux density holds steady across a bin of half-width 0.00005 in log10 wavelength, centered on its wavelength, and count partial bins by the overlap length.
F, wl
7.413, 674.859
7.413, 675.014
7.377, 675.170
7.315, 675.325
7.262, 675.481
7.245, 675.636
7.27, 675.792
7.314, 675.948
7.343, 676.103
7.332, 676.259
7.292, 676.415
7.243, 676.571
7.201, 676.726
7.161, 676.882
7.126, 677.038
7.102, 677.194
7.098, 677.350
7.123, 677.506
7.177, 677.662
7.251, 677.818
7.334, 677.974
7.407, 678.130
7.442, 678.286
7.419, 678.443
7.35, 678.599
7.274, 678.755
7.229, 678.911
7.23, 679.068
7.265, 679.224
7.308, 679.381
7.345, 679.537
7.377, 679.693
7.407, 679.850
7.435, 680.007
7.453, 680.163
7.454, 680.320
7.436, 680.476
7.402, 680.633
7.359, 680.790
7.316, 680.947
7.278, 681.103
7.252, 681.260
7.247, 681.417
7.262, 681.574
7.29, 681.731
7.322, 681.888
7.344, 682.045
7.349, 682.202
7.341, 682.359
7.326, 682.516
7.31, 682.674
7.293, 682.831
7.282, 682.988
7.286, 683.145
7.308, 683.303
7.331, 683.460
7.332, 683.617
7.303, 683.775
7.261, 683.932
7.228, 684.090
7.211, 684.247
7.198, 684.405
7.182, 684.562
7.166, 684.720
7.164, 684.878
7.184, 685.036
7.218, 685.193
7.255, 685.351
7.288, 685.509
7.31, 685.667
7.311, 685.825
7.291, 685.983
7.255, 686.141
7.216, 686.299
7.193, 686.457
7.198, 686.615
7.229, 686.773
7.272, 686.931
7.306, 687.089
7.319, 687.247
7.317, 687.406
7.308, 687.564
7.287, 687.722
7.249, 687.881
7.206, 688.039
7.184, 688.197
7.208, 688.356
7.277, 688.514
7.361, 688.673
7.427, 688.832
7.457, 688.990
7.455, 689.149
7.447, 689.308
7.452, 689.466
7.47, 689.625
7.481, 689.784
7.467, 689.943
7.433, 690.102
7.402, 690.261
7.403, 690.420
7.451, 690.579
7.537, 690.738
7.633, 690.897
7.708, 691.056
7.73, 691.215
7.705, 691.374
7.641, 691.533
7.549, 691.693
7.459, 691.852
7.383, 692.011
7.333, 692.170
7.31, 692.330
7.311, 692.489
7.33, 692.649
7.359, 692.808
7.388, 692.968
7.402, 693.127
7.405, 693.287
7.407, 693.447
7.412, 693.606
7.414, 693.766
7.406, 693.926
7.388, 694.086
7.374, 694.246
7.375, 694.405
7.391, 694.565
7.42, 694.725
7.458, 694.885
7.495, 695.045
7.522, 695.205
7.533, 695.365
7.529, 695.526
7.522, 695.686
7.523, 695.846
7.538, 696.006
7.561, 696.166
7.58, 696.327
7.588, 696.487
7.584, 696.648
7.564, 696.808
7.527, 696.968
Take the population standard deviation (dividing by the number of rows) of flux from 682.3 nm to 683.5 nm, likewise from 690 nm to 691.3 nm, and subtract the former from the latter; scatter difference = 0.11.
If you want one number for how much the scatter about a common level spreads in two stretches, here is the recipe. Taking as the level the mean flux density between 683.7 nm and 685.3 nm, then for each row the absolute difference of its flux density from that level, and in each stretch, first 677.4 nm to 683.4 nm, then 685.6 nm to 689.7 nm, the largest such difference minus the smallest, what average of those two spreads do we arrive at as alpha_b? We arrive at 0.24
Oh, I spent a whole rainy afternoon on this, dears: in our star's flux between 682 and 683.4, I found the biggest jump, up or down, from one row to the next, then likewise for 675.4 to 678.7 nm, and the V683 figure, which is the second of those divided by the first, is 3.8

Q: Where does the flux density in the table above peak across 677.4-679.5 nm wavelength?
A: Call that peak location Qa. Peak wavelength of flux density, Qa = 678.286 nm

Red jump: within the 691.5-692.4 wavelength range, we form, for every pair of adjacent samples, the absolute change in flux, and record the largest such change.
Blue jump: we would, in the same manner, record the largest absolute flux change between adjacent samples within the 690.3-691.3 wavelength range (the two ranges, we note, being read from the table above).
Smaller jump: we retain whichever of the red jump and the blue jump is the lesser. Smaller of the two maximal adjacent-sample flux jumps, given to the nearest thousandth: 0.092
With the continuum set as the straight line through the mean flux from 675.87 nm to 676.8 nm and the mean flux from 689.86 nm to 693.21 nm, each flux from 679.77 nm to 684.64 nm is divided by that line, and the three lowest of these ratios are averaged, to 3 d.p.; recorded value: 0.974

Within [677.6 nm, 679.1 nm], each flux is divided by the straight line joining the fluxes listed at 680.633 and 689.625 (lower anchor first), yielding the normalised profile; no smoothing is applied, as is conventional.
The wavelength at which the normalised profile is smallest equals 677.662 nm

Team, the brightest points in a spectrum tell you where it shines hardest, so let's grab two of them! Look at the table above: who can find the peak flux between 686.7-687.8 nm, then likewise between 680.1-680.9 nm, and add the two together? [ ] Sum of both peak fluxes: 14.8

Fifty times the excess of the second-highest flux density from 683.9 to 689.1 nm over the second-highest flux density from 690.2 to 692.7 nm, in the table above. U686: -14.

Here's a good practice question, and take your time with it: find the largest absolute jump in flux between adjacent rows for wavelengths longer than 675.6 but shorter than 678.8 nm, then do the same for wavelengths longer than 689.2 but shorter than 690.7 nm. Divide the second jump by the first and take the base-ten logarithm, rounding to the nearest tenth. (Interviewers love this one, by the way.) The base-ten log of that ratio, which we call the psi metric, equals -0.2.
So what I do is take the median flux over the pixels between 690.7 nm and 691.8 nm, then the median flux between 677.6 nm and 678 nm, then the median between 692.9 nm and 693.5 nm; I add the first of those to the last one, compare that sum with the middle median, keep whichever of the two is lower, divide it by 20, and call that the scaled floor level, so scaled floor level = 0.363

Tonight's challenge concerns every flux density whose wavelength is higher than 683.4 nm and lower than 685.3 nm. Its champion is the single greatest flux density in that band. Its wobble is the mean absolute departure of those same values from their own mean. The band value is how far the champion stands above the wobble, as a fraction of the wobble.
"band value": 145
